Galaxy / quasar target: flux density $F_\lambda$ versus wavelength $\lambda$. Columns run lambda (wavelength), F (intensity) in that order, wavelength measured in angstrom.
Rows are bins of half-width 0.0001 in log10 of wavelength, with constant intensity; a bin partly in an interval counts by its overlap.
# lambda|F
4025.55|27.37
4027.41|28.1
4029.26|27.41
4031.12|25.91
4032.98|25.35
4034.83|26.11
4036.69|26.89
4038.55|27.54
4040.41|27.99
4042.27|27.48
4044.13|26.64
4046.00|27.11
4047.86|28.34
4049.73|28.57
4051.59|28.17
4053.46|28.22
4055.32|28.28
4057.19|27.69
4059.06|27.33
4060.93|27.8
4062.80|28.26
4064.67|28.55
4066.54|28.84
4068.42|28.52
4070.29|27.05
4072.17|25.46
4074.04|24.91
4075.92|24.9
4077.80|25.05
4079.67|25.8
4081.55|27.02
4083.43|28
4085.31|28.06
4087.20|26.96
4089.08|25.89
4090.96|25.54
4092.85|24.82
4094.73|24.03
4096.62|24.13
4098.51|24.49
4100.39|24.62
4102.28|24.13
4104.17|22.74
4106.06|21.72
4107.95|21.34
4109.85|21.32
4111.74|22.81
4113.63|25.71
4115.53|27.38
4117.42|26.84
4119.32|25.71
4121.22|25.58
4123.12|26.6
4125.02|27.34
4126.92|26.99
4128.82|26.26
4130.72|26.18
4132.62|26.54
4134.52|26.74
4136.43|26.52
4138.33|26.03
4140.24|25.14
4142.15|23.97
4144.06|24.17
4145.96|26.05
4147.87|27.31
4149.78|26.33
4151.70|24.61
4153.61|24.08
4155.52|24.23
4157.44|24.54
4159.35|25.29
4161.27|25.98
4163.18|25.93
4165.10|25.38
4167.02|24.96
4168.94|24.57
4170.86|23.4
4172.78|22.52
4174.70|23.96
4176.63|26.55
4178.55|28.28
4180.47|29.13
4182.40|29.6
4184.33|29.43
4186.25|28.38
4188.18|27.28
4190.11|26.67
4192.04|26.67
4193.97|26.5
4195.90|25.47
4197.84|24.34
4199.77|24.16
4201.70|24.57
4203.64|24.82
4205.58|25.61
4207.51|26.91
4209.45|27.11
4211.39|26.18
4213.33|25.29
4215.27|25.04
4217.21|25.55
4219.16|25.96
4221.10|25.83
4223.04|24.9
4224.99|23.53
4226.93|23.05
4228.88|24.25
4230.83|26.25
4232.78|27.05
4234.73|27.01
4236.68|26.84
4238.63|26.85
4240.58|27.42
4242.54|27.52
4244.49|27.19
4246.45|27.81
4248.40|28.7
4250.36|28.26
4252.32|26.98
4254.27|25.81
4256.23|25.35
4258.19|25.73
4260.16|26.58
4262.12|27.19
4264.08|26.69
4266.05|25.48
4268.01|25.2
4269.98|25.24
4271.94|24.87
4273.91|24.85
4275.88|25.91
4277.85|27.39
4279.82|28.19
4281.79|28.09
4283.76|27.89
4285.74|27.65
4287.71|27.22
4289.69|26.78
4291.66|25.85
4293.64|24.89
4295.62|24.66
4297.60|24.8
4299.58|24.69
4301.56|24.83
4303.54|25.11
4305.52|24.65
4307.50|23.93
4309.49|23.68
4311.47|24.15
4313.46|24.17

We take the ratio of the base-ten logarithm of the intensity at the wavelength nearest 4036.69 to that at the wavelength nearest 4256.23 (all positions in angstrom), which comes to 1.02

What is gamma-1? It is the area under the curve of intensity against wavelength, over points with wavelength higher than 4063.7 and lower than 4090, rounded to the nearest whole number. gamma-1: 704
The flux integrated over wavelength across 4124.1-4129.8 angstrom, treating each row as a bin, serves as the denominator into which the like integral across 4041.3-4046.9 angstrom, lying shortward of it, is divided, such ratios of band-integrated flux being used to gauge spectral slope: 0.99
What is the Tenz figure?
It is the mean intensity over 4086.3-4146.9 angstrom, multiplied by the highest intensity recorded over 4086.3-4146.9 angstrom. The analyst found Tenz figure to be 688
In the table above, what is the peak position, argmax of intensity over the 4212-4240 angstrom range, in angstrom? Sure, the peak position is 4232.78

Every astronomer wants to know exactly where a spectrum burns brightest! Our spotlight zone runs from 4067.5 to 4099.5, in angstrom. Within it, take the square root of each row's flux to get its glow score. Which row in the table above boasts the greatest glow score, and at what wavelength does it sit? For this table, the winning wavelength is 4068.42 angstrom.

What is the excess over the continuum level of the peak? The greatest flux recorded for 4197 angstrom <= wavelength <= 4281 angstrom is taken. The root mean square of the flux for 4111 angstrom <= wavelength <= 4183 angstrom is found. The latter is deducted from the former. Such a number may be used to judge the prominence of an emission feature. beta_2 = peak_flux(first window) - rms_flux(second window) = 2.88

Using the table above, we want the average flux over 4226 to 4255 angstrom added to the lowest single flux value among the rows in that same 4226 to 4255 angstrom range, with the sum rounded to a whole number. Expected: 50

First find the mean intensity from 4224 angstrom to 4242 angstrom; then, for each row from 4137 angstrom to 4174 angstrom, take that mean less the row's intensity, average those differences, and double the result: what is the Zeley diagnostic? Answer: 1.7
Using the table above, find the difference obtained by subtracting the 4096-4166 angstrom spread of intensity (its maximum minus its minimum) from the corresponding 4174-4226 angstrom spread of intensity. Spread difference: 0.0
